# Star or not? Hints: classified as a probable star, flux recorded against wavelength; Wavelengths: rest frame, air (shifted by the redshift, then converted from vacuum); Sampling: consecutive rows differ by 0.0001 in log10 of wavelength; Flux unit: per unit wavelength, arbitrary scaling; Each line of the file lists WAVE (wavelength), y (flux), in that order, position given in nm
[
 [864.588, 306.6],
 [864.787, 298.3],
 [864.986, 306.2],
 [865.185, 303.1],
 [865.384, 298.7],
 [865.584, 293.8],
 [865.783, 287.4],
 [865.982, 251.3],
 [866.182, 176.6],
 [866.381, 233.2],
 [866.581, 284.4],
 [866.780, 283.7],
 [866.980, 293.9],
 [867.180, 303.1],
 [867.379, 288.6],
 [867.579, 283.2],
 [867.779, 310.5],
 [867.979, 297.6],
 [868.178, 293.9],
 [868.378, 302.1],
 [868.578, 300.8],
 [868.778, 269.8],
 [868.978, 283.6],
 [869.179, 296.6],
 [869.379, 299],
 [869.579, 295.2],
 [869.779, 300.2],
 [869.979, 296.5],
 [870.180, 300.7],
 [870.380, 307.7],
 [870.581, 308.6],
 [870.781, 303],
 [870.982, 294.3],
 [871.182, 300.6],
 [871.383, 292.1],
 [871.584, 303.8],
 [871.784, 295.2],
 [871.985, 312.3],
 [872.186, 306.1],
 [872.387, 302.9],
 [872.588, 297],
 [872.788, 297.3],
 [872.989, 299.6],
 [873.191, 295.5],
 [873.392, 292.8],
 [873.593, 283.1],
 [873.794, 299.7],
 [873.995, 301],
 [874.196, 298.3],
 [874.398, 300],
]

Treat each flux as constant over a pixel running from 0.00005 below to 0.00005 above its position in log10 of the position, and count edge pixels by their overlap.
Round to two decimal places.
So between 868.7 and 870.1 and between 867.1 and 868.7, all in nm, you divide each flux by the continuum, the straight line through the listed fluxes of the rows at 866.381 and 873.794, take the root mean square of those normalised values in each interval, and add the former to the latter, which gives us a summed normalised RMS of 2.33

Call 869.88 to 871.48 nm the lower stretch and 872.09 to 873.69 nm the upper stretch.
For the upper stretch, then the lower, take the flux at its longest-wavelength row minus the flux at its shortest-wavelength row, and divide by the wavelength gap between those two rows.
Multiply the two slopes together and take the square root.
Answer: 7.2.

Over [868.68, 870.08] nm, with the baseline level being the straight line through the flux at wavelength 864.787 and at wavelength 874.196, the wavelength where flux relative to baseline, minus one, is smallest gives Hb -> 868.778 nm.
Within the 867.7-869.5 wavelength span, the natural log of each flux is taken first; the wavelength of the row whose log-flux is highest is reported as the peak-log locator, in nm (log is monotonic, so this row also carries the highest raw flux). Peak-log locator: 867.779 nm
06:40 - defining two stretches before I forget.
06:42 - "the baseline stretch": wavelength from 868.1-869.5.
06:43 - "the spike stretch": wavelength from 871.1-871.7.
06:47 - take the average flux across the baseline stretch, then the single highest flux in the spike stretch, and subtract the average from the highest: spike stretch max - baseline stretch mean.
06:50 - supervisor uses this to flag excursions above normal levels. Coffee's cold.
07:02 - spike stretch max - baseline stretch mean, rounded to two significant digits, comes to 12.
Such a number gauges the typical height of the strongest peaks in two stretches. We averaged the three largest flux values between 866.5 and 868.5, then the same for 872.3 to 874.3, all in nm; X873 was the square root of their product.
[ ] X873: 303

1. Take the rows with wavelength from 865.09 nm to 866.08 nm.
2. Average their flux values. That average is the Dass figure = 287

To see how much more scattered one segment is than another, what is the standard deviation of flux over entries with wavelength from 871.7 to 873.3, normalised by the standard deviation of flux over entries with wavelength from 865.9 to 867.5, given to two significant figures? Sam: 0.14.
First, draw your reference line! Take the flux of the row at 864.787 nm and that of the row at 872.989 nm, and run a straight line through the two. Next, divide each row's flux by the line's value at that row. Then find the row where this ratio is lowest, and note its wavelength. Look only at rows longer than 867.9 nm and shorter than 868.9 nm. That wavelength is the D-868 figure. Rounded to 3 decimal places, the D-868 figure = 868.778 nm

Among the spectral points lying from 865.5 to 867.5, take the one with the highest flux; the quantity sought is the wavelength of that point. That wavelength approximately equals 867.180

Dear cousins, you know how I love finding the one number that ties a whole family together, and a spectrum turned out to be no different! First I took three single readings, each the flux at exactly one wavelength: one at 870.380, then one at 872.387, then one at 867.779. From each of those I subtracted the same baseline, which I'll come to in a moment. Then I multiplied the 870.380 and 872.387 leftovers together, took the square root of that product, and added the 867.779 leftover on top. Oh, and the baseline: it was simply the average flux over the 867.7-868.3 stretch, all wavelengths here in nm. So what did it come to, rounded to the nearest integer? 14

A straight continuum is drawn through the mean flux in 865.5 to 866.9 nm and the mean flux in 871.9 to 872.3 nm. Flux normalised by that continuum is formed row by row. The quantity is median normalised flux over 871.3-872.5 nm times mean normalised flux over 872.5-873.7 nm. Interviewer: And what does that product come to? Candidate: 0.91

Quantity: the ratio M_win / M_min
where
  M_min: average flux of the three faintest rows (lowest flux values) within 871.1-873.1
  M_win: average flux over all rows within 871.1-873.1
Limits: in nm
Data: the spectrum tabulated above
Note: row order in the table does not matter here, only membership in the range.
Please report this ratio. 1.020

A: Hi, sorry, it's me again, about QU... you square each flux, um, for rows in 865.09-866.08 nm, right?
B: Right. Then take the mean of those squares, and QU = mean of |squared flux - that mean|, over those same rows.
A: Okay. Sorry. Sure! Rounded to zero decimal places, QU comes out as 7805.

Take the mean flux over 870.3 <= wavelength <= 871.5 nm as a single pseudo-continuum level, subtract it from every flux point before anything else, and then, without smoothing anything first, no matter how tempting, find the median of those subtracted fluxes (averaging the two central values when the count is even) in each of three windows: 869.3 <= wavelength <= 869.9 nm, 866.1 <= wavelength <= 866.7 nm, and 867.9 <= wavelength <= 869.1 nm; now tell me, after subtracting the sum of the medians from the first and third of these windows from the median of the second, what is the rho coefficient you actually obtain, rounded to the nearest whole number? -61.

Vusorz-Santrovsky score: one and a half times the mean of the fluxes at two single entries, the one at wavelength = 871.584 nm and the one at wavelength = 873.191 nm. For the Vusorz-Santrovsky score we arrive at 449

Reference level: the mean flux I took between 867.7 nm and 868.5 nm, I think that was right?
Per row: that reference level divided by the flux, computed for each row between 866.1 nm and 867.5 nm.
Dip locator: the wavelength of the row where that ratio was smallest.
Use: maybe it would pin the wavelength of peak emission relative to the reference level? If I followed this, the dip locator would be 867.180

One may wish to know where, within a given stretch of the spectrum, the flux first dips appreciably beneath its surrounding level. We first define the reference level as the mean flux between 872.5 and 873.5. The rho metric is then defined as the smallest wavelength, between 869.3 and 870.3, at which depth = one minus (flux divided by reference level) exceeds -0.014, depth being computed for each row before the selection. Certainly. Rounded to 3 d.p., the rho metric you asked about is 869.379 nm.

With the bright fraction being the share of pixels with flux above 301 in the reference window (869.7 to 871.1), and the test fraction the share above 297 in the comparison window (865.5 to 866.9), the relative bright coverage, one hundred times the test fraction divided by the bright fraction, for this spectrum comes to 0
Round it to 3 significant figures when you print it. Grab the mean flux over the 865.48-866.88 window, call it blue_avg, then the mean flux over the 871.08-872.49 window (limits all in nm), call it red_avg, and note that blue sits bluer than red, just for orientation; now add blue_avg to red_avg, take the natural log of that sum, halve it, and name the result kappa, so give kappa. 3.16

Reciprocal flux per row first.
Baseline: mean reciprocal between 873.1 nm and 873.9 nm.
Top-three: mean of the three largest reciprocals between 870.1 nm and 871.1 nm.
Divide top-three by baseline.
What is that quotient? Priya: 0.98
